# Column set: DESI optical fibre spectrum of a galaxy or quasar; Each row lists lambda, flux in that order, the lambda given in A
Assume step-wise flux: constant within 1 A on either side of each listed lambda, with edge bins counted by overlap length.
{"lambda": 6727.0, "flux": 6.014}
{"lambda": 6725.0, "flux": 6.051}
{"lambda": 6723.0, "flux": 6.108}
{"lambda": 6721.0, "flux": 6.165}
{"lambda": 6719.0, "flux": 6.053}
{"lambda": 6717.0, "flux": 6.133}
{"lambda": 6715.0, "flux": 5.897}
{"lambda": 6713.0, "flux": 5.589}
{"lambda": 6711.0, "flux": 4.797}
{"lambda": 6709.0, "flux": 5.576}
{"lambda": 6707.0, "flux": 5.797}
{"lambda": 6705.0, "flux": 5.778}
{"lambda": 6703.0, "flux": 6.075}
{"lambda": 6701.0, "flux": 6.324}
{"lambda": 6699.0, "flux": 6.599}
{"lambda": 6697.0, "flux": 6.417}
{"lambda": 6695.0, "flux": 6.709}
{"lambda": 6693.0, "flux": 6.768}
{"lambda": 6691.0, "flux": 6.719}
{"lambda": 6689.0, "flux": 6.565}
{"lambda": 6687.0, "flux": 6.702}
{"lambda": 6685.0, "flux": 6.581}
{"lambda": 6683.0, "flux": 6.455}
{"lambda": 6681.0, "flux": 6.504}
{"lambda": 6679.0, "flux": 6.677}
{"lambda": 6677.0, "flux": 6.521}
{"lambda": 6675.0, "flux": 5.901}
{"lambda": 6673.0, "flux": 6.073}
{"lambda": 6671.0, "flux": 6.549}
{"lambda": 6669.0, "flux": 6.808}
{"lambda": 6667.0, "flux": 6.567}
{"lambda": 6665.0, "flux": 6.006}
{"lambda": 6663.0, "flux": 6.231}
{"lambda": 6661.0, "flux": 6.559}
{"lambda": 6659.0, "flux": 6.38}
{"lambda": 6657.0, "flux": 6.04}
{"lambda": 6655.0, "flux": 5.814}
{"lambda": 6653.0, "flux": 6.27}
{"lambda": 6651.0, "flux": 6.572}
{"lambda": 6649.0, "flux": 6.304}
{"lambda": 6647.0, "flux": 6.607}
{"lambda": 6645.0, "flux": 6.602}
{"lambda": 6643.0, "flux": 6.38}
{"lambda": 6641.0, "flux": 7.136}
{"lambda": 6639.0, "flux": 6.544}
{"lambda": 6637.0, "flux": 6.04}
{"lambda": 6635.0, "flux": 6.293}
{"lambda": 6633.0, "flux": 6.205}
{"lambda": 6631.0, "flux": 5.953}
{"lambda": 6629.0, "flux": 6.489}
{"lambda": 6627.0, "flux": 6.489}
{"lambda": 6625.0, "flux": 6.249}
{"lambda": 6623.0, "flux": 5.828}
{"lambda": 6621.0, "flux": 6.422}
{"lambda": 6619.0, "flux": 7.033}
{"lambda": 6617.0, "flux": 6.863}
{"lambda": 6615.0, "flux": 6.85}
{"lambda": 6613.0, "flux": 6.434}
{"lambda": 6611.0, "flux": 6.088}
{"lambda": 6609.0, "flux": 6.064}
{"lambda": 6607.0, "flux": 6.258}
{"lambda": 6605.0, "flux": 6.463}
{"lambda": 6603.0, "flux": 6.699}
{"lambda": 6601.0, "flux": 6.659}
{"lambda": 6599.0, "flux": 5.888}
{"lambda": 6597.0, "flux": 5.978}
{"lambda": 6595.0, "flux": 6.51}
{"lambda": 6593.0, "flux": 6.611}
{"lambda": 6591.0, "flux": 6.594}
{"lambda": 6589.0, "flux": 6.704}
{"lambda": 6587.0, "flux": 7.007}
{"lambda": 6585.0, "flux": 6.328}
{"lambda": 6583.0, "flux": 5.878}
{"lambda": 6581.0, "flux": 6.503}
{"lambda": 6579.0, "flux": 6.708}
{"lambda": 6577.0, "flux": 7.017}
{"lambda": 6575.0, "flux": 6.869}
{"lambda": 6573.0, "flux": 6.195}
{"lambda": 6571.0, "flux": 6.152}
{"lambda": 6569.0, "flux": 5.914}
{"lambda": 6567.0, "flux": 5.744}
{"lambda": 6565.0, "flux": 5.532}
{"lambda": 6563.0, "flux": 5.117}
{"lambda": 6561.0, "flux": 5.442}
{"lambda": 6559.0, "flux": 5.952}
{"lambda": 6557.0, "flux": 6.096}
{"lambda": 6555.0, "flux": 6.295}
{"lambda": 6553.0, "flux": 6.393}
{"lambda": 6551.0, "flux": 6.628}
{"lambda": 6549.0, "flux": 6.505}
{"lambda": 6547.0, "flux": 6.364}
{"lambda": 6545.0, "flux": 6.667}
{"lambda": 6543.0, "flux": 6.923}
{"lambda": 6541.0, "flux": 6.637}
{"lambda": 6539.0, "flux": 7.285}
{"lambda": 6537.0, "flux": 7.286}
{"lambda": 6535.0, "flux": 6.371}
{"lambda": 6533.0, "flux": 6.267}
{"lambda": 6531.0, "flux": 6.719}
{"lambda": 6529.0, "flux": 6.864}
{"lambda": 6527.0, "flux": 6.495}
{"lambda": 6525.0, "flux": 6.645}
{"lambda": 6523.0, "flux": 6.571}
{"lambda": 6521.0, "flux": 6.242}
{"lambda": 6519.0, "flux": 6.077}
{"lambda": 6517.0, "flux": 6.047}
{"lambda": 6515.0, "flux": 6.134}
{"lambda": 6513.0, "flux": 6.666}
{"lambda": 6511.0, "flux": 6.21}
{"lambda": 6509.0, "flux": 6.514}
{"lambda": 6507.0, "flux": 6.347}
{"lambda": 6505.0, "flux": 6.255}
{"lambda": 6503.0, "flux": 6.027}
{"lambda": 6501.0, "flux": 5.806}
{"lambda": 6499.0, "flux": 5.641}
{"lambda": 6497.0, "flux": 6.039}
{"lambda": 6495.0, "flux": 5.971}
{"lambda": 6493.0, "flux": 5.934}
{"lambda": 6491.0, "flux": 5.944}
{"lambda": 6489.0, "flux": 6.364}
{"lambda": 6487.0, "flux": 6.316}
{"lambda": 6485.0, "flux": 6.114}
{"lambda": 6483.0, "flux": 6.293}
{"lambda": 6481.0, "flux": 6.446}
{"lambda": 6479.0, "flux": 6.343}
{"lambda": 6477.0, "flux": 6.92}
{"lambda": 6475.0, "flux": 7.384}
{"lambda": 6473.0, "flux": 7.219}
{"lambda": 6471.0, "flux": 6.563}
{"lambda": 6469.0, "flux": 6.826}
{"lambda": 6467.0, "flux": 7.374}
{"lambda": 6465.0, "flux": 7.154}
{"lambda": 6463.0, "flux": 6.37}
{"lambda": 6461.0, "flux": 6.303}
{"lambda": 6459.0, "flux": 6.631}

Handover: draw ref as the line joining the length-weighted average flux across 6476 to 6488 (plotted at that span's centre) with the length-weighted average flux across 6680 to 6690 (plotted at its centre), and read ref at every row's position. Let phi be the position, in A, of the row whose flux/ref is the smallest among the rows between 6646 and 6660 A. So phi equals 6655.0 A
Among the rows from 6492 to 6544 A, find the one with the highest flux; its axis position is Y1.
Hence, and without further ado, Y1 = 6537.0 A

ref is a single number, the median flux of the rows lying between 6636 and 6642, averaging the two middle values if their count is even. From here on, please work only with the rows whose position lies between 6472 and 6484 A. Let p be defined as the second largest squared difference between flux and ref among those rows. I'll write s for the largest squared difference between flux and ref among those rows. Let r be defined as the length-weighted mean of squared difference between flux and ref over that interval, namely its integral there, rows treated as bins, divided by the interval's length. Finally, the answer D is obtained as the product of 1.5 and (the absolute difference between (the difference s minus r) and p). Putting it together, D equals 0.02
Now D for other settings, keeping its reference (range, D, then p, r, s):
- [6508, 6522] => 0.14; 0.2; 0.12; 0.2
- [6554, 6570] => 0.12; 1.2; 0.74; 2.0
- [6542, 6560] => 0.09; 0.2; 0.09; 0.4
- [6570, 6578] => 0.12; 0.2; 0.15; 0.2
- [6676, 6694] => 0.01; 0.0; 0.02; 0.1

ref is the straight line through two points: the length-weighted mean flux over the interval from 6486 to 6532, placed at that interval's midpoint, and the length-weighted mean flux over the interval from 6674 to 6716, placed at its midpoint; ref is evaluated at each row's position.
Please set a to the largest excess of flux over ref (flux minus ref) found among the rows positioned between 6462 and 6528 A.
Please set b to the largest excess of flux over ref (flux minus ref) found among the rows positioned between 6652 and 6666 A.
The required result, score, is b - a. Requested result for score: -0.8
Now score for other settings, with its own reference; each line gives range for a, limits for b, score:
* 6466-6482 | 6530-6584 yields -0.1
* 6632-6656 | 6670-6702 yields -0.4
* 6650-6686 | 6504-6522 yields -0.2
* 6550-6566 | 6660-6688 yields 0.2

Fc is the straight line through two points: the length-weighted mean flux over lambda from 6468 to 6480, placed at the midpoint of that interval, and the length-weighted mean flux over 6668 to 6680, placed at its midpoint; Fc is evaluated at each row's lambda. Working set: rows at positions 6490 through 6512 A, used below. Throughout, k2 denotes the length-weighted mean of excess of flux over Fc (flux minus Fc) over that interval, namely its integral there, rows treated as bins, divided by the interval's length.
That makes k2 -0.8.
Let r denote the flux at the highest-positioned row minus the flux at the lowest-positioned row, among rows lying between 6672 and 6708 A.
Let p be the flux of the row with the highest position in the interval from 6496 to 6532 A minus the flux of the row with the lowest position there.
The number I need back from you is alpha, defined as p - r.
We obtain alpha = 1.0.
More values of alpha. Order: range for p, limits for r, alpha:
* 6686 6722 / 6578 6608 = -0.1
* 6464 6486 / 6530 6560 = -0.3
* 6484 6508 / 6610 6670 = -0.5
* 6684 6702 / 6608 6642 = -1.3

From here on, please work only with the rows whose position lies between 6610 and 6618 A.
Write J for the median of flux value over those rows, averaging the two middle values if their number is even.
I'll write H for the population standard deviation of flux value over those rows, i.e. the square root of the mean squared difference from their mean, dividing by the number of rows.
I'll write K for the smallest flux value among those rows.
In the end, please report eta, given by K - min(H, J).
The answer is 5.8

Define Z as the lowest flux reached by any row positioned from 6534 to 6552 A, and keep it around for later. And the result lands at 6.364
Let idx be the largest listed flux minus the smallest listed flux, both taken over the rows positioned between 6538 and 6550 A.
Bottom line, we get 0.9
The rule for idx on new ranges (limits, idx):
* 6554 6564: 1.2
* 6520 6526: 0.4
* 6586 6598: 1.0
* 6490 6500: 0.4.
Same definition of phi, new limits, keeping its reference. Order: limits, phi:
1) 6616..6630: 6623.0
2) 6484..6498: 6493.0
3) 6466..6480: 6479.0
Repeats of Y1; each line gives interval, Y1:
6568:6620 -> 6619.0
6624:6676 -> 6641.0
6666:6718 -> 6669.0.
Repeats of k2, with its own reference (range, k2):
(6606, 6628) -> -0.1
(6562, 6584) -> -0.5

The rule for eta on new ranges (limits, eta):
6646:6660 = 5.6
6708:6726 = 4.4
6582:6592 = 5.5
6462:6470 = 6.0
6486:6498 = 5.8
